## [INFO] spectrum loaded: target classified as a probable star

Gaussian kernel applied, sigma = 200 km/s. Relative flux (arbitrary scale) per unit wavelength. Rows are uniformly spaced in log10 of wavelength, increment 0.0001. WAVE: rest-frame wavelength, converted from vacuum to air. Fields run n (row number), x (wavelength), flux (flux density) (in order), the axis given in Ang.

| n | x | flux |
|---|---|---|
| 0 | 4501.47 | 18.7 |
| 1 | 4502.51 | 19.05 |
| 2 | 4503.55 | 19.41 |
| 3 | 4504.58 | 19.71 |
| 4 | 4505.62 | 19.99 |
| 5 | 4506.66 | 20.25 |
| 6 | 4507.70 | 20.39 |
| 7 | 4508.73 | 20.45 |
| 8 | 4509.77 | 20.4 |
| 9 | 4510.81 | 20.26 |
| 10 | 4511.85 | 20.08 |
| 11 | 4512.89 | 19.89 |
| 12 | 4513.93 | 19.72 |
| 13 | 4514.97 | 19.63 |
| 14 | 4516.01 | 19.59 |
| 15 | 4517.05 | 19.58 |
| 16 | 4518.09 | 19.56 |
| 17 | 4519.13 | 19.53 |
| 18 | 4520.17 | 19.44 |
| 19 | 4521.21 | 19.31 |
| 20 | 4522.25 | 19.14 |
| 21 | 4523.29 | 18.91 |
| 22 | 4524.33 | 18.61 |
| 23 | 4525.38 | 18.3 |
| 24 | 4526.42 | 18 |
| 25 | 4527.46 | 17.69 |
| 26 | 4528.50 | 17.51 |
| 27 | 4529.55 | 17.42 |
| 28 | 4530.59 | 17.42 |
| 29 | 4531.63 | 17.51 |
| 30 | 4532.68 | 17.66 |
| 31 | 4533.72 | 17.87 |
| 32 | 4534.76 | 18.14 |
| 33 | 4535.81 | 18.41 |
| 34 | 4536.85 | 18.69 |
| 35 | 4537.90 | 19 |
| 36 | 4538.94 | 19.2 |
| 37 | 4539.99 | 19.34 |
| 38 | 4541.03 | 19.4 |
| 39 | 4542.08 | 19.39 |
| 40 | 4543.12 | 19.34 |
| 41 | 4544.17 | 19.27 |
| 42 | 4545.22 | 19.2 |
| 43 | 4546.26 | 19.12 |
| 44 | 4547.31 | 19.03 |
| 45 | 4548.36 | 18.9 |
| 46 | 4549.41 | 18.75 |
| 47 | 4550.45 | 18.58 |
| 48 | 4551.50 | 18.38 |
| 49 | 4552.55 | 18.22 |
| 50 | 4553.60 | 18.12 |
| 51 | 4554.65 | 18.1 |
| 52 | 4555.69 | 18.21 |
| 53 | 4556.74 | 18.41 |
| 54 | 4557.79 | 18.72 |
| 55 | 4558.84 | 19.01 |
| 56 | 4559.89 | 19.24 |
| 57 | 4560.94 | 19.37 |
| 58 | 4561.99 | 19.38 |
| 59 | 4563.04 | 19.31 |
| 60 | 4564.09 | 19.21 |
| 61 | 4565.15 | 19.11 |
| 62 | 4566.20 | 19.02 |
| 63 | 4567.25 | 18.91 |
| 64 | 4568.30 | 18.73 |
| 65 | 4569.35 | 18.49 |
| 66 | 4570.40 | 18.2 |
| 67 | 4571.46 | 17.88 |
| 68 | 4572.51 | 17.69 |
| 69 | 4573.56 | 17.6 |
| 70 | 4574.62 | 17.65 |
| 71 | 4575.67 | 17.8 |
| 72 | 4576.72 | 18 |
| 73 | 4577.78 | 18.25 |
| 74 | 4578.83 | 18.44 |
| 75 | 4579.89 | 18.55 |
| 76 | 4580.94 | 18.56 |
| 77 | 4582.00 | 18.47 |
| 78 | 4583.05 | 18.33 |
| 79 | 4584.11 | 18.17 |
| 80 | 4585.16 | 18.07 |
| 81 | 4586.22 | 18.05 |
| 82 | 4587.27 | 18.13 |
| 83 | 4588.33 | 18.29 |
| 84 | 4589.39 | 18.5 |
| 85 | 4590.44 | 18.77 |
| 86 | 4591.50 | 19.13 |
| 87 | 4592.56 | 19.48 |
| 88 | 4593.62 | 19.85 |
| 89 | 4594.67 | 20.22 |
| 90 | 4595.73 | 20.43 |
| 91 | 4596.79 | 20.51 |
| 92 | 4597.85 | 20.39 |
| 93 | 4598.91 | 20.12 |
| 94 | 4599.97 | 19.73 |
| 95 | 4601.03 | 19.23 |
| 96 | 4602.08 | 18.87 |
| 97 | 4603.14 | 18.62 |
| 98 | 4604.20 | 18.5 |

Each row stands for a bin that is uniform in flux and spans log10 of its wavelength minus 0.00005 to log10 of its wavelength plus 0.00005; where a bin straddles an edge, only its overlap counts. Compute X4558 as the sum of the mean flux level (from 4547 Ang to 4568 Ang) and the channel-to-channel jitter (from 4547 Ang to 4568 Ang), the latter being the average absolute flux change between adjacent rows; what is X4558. 18.9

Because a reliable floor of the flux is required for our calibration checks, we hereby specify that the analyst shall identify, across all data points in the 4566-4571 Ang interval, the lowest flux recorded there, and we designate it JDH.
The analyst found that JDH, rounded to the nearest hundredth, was 18.20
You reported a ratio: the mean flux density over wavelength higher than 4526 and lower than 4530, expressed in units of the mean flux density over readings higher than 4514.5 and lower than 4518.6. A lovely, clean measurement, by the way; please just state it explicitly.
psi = 0.90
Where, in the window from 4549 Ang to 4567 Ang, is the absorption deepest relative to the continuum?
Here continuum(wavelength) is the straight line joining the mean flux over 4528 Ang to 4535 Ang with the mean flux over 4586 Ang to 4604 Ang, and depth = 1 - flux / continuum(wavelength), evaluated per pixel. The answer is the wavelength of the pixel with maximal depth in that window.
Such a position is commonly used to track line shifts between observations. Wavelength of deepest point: 4554.65 Ang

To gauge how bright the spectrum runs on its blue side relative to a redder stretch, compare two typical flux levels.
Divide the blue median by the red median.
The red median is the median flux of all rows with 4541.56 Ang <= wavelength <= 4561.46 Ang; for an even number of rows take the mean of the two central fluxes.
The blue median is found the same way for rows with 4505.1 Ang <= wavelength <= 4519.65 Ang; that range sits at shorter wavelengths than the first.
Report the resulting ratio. 1.06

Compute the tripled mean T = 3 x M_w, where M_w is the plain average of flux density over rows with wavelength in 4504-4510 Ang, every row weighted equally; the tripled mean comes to 60.6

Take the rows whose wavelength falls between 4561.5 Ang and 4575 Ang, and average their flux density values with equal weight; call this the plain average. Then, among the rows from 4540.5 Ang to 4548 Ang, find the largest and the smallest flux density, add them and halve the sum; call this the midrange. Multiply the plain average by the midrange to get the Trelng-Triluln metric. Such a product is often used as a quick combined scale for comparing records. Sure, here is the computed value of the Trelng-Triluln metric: 356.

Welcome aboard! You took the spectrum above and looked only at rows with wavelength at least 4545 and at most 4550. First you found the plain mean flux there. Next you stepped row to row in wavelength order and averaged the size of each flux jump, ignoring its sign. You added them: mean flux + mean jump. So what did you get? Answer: 19.1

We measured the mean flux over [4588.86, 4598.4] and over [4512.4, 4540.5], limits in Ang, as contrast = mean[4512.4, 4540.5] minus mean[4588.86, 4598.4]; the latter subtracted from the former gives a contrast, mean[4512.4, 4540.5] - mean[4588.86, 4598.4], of -0.99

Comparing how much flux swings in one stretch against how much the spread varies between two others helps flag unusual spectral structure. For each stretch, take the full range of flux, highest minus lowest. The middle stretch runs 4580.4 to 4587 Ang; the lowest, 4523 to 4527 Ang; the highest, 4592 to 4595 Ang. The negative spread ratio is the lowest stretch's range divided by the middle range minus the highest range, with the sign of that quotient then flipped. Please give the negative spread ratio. 4.0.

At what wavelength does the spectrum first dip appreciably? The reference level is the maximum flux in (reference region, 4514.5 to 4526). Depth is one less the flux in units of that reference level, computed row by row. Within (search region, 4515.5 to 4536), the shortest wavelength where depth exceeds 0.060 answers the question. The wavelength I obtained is 4525.38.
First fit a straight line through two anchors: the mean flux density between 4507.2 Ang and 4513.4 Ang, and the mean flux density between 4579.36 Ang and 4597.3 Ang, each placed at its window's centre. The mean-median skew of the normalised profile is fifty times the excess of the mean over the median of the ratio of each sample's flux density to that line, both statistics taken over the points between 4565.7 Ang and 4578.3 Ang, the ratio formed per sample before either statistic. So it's 0.15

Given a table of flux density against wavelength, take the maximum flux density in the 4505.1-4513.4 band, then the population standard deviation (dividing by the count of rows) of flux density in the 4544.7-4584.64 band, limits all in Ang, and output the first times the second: 10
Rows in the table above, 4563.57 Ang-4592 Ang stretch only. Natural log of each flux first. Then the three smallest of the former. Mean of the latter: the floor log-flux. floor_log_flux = 2.87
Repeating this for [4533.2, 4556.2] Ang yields 2.89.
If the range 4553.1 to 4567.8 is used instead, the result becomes 2.90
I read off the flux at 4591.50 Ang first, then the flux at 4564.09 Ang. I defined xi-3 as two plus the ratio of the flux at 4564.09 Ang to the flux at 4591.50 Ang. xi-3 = 3.00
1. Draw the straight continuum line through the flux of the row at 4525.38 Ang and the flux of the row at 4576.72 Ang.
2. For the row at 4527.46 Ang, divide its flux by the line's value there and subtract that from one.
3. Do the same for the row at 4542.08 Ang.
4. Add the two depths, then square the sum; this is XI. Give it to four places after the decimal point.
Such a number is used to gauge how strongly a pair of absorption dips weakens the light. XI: 0.0011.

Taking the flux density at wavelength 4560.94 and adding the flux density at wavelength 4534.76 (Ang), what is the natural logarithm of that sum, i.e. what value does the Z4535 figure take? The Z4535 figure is 3.62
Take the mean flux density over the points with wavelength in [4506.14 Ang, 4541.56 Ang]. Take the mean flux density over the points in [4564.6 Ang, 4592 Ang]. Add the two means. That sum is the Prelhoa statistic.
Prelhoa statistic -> 37.3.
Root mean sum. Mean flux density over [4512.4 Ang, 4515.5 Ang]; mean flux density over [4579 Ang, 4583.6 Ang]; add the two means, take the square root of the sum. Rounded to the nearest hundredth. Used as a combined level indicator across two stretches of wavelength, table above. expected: 6.18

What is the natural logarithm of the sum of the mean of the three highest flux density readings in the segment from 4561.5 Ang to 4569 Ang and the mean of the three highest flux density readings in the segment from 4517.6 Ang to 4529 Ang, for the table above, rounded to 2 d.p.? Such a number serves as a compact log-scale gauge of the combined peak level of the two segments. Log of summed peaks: 3.66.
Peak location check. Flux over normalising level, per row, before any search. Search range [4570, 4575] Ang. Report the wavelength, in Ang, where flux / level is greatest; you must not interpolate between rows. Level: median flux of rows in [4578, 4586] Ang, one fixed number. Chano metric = 4570.40 Ang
